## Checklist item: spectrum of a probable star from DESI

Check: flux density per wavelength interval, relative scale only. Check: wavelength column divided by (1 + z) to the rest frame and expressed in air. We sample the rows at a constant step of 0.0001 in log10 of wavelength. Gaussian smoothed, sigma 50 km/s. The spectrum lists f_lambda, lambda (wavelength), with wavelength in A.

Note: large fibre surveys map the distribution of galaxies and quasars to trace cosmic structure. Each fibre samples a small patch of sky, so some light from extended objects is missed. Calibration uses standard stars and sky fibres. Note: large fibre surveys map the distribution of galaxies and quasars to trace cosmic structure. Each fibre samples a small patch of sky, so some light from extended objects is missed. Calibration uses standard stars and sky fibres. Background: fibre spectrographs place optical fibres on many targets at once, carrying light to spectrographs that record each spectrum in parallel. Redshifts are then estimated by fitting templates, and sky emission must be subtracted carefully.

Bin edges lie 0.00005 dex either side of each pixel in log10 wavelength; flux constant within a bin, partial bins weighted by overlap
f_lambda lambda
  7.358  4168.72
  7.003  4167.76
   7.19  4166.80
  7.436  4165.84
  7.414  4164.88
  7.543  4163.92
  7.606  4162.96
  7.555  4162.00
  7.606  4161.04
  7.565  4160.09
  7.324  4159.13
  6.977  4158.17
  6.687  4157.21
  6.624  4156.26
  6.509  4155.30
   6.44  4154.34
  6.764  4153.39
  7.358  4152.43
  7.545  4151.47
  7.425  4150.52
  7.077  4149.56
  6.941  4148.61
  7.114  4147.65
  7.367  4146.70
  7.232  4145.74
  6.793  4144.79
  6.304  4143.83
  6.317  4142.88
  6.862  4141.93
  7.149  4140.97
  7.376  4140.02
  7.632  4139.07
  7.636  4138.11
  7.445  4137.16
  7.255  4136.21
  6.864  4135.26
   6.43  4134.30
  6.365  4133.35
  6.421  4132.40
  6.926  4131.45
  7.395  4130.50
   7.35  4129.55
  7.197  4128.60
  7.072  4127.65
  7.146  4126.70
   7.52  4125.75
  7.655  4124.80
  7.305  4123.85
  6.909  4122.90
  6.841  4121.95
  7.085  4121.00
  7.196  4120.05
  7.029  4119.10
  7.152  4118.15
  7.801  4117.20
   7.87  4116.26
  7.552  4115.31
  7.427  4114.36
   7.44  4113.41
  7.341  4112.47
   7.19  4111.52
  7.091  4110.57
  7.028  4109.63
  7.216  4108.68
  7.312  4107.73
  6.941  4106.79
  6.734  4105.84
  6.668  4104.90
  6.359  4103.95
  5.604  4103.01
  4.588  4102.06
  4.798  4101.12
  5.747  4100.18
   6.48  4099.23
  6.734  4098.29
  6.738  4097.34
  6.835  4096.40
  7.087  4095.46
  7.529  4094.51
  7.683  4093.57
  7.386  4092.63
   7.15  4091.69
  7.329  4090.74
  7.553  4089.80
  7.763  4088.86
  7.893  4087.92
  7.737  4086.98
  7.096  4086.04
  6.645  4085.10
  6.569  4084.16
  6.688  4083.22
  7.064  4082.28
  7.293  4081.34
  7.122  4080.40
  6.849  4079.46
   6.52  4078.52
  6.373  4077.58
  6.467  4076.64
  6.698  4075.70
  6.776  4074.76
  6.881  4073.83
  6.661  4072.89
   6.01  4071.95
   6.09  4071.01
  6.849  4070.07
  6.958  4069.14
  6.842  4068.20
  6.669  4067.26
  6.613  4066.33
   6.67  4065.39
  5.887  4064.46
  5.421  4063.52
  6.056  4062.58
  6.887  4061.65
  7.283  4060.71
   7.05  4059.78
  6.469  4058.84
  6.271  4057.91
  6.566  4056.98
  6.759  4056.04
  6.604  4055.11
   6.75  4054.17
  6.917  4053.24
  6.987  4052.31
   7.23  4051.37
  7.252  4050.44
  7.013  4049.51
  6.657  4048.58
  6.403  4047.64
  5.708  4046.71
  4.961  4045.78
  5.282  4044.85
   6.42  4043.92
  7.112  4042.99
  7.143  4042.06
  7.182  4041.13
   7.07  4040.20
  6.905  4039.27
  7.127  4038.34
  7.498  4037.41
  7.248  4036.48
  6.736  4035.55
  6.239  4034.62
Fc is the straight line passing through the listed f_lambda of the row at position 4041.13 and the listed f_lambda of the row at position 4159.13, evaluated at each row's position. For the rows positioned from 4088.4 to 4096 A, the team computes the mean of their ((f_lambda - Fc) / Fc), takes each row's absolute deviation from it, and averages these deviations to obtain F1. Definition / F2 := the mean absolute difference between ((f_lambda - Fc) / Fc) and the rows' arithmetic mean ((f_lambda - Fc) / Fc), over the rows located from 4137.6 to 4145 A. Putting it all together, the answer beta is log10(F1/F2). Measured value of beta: -0.3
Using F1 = 0.027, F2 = 0.061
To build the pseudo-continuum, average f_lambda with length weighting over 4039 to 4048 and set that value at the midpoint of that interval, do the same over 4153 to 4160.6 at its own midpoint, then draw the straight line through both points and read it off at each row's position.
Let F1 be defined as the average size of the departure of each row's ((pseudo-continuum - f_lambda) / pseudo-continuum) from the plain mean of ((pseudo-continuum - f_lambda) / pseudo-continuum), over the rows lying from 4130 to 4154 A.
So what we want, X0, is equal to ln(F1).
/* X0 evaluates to -2.97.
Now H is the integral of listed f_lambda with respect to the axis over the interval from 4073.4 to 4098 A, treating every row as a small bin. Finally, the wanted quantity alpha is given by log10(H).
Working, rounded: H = 174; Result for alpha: 2.24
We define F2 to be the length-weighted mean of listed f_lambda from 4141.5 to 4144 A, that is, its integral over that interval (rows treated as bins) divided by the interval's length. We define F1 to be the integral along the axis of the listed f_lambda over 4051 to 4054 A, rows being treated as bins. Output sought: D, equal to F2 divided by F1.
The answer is 0.31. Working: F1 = 21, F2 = 6.5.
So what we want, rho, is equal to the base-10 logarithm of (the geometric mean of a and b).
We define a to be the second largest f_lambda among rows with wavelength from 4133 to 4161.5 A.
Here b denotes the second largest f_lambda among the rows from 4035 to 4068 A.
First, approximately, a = 7.632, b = 7.283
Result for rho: 0.872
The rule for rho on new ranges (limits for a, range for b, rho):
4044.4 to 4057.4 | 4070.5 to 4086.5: 0.856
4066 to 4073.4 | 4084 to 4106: 0.863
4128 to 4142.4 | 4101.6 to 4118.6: 0.887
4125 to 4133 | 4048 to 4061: 0.865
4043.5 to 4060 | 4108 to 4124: 0.876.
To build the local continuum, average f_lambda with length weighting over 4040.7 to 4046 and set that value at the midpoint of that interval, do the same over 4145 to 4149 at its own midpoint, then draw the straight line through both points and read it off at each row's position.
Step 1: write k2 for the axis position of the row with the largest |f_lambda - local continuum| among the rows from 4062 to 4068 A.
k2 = 4063.52 A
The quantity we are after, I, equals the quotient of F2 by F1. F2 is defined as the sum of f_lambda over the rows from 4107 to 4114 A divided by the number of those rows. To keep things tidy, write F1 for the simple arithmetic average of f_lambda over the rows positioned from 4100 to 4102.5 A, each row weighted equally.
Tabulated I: 1.43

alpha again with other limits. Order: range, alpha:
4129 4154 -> 2.25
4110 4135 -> 2.25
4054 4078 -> 2.20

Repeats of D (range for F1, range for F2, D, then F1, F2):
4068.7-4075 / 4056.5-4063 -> 0.16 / 42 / 6.7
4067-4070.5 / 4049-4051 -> 0.30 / 24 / 7.2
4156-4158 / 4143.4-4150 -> 0.52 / 13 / 7.0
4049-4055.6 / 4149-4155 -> 0.15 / 46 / 7.1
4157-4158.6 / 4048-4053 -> 0.64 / 11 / 7.0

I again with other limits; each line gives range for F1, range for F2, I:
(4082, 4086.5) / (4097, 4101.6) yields 0.90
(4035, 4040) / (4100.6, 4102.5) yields 0.66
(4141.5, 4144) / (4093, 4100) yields 1.08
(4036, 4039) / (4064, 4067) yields 0.88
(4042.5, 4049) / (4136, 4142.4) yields 1.21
